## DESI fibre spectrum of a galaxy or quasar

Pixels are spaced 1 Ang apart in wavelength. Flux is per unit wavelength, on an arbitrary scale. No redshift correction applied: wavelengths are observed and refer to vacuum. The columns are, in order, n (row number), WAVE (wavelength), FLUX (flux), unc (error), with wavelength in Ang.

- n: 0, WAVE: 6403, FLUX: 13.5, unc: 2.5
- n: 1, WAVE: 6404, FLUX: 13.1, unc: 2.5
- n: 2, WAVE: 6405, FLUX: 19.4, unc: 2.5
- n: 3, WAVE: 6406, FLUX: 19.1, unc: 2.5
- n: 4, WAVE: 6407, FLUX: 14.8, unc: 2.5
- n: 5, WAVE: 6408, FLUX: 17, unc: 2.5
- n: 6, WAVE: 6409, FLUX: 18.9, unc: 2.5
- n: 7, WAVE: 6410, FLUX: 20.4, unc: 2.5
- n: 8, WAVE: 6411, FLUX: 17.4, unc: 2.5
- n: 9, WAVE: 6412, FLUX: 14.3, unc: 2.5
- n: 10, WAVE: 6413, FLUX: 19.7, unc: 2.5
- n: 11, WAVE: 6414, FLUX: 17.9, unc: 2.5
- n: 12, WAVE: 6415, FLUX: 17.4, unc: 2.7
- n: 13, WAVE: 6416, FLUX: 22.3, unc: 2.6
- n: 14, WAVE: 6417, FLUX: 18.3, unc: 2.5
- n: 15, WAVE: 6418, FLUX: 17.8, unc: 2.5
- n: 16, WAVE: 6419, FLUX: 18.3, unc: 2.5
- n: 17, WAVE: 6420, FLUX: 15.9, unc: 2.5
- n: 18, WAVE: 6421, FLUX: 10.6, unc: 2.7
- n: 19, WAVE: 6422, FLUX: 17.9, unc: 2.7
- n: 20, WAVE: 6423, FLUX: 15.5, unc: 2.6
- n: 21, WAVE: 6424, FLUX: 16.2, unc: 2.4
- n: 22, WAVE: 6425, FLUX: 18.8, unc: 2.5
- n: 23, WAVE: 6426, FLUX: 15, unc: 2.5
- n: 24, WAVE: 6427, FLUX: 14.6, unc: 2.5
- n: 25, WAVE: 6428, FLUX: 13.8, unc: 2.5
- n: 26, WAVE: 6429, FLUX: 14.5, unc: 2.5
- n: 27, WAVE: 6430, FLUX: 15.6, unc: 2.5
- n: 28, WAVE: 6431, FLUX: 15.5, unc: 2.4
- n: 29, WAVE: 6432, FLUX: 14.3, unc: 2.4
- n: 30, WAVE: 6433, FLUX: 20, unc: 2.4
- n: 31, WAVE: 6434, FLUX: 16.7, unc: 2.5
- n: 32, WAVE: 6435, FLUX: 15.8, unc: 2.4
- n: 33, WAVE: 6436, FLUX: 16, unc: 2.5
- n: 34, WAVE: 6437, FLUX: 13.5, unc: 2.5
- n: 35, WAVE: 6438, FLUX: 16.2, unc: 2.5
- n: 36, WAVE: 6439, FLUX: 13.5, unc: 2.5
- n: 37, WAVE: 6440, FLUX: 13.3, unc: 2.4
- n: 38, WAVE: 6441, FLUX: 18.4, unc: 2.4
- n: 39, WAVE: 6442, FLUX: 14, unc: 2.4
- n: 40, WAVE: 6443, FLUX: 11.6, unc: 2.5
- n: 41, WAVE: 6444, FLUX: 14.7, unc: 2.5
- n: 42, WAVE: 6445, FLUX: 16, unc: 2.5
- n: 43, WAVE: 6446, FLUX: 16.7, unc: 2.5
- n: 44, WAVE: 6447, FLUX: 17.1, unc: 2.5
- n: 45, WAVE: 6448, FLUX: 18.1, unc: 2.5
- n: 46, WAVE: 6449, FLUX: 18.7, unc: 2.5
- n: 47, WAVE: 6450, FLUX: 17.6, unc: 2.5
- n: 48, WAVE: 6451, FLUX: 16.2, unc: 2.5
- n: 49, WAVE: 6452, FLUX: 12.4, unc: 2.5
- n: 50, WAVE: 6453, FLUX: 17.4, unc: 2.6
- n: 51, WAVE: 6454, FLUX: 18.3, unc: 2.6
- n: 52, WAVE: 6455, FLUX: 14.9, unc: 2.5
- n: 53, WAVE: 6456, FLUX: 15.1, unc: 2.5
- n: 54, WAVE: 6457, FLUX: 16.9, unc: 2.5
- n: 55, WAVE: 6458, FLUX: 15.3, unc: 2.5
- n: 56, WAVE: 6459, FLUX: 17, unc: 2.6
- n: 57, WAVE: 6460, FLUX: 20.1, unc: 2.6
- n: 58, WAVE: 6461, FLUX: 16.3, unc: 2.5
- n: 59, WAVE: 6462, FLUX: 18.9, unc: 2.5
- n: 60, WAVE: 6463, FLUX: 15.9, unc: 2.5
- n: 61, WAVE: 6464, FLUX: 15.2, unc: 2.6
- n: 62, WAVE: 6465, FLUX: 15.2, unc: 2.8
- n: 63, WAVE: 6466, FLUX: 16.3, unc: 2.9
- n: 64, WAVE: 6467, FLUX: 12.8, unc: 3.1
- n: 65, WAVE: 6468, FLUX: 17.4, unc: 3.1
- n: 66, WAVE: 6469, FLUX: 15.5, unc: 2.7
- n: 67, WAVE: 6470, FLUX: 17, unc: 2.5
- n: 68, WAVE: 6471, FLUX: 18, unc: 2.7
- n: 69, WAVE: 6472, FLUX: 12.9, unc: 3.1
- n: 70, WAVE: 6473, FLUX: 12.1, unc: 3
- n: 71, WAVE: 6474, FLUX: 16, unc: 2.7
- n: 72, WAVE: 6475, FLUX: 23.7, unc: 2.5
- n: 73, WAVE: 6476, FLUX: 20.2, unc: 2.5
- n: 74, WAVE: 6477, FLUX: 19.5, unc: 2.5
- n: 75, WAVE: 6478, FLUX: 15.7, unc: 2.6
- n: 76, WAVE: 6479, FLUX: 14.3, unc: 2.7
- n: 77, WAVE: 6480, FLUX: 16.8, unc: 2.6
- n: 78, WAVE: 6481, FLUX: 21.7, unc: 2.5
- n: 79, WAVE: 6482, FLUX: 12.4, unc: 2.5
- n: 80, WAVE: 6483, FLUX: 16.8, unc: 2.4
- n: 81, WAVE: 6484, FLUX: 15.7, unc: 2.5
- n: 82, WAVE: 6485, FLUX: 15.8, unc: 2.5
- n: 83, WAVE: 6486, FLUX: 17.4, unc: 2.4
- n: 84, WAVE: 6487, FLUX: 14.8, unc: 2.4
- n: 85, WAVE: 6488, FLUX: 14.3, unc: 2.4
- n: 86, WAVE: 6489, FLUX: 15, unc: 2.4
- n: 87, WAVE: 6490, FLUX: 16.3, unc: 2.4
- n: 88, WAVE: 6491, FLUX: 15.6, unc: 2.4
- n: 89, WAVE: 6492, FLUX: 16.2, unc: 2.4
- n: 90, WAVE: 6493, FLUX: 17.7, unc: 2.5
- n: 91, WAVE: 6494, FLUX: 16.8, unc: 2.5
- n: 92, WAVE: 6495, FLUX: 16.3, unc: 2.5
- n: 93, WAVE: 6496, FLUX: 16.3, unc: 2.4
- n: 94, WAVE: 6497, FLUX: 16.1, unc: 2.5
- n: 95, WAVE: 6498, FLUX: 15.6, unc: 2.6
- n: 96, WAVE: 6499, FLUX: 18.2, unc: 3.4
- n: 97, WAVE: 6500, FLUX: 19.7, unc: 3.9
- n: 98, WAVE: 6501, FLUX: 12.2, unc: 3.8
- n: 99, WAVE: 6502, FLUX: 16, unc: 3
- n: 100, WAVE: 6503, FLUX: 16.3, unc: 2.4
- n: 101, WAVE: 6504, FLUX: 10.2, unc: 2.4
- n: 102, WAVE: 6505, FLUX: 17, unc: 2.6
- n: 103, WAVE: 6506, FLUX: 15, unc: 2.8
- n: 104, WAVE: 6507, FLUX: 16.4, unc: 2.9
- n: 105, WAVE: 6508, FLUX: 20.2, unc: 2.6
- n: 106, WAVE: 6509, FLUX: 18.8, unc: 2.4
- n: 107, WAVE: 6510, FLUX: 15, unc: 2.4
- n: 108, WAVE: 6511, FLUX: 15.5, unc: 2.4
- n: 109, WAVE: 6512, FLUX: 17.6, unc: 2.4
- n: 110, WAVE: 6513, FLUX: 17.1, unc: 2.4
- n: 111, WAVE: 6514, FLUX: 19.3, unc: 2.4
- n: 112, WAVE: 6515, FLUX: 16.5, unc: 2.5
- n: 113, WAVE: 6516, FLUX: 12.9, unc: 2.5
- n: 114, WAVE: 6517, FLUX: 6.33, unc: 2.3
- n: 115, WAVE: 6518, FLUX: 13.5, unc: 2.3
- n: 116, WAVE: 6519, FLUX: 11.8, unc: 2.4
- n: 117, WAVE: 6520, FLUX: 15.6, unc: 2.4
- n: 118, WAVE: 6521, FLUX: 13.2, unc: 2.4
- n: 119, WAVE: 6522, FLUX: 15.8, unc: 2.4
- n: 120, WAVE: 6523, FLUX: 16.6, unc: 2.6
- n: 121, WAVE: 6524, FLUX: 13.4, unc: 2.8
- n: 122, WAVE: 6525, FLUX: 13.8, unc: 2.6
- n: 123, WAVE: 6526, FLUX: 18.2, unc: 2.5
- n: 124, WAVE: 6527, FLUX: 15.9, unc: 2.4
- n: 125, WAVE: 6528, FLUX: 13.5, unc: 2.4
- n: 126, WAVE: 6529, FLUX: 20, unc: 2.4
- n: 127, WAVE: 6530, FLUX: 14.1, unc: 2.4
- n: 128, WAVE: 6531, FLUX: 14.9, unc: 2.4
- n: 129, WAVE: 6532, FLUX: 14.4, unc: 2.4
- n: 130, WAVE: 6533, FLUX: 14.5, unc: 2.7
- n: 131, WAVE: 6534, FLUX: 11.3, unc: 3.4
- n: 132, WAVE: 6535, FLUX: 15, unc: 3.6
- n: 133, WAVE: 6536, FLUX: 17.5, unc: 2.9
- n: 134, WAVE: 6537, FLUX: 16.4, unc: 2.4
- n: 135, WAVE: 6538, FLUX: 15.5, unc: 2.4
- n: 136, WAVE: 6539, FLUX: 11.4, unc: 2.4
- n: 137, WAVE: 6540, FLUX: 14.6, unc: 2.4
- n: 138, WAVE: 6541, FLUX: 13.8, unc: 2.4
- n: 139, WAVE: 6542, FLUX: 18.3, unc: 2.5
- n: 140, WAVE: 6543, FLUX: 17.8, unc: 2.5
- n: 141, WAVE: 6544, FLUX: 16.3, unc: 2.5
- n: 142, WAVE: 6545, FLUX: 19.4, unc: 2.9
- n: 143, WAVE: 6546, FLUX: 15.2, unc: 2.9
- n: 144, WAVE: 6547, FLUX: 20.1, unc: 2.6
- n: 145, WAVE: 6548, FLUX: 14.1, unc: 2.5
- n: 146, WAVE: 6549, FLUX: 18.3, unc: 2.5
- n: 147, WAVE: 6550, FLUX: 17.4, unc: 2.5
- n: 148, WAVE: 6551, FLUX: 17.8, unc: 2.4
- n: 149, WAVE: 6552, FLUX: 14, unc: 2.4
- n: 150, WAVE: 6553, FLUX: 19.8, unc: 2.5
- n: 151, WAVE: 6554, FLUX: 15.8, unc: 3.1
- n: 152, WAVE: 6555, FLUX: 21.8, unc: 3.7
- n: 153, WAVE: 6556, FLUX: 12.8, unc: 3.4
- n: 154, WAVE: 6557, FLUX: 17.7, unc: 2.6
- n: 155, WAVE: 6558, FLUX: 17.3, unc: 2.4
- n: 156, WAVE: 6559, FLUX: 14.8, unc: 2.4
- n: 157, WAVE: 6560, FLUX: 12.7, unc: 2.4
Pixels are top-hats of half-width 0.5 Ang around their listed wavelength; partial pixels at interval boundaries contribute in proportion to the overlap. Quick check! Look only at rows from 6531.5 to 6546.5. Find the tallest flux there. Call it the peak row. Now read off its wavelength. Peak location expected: 6545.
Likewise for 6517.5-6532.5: 6529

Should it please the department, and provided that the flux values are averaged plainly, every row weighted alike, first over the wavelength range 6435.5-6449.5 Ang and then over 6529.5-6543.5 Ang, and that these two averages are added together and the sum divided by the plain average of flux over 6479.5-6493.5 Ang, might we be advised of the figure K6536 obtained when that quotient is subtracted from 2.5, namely 0.61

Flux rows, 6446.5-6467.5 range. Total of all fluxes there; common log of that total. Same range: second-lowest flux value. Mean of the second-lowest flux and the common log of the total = 7.67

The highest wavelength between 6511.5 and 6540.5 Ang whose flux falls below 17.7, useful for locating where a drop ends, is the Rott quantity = 6540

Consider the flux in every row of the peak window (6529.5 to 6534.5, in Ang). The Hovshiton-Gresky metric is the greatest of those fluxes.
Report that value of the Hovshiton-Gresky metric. 14.9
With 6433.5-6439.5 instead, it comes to 16.7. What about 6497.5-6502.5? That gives 19.7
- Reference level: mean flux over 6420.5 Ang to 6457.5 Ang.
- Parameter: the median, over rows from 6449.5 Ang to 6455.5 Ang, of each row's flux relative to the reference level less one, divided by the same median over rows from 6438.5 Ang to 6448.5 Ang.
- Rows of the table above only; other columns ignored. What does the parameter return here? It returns -3.0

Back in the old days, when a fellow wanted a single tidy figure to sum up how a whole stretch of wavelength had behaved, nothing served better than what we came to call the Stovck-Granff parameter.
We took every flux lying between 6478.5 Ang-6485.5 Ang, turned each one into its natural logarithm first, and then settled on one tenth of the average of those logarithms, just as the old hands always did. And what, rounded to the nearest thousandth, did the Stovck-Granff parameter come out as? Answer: 0.277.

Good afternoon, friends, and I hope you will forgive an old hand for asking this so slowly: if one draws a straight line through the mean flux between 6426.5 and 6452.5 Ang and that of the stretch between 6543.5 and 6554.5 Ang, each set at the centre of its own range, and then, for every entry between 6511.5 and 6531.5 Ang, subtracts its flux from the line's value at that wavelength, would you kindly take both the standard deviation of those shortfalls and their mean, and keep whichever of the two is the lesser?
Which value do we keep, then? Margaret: 1.7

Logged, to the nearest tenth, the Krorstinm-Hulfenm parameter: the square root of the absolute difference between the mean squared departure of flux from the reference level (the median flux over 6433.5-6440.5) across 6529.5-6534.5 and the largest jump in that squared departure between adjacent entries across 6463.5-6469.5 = 1.8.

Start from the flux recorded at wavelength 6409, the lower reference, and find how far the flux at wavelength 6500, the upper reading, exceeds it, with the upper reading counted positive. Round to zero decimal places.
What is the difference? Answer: 1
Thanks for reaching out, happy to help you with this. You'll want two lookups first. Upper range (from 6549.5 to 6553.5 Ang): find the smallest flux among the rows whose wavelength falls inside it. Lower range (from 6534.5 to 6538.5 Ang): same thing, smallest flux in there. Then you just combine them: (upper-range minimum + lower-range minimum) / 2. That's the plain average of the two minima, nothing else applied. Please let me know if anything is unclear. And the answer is 14.5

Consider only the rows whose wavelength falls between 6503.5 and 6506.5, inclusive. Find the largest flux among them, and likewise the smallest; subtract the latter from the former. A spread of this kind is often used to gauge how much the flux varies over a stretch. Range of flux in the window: 7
